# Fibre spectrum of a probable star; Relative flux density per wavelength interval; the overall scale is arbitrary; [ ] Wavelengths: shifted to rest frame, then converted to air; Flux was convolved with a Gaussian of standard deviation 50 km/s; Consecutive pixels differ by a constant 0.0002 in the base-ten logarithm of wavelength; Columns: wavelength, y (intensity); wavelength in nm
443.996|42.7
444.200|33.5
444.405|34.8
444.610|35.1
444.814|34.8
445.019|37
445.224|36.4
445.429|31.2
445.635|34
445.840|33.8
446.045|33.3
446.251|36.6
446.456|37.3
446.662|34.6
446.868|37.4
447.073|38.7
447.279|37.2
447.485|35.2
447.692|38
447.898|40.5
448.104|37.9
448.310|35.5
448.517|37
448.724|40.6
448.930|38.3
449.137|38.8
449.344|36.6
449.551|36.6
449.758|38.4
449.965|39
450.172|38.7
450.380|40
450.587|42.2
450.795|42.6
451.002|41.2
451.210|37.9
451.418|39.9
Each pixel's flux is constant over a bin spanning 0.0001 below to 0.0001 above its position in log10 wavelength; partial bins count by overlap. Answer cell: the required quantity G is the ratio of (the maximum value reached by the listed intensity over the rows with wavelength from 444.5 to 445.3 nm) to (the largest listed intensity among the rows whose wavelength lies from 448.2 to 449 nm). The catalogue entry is 0.91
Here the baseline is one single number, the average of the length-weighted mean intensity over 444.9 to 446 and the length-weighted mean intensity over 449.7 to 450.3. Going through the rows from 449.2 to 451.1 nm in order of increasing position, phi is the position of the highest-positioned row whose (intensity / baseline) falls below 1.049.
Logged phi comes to 449.551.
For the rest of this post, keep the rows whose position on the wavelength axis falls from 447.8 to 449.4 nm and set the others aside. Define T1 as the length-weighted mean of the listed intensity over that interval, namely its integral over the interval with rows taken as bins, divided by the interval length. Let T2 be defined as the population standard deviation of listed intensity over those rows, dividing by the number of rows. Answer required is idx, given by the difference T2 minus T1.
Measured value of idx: -36.5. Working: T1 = 38.2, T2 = 1.69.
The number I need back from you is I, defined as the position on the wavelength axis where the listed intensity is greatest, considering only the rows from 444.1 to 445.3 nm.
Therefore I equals 445.019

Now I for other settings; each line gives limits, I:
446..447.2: 447.073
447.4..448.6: 447.898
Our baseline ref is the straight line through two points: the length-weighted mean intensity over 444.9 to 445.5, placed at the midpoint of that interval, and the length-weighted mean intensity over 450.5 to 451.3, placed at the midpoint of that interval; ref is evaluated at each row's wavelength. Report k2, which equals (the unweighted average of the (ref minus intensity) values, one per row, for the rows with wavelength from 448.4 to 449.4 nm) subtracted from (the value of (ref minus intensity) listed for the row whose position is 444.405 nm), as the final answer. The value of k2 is -1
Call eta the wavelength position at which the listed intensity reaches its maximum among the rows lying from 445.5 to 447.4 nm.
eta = 447.073 nm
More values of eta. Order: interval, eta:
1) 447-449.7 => 448.724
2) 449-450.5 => 450.380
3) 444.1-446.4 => 445.019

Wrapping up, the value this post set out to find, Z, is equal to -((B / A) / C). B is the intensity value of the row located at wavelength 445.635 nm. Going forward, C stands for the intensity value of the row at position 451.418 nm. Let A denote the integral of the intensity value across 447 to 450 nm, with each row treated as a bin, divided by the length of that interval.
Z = -0.0225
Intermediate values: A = 37.8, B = 34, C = 39.9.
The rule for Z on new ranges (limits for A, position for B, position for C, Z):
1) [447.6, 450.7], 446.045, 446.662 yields -0.0250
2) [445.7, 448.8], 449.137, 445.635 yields -0.0310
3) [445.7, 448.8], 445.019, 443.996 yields -0.0235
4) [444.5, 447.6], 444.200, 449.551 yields -0.0258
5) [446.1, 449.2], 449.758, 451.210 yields -0.0270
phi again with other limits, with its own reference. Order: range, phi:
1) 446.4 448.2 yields 448.104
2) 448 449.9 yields 449.551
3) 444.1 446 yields 445.840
